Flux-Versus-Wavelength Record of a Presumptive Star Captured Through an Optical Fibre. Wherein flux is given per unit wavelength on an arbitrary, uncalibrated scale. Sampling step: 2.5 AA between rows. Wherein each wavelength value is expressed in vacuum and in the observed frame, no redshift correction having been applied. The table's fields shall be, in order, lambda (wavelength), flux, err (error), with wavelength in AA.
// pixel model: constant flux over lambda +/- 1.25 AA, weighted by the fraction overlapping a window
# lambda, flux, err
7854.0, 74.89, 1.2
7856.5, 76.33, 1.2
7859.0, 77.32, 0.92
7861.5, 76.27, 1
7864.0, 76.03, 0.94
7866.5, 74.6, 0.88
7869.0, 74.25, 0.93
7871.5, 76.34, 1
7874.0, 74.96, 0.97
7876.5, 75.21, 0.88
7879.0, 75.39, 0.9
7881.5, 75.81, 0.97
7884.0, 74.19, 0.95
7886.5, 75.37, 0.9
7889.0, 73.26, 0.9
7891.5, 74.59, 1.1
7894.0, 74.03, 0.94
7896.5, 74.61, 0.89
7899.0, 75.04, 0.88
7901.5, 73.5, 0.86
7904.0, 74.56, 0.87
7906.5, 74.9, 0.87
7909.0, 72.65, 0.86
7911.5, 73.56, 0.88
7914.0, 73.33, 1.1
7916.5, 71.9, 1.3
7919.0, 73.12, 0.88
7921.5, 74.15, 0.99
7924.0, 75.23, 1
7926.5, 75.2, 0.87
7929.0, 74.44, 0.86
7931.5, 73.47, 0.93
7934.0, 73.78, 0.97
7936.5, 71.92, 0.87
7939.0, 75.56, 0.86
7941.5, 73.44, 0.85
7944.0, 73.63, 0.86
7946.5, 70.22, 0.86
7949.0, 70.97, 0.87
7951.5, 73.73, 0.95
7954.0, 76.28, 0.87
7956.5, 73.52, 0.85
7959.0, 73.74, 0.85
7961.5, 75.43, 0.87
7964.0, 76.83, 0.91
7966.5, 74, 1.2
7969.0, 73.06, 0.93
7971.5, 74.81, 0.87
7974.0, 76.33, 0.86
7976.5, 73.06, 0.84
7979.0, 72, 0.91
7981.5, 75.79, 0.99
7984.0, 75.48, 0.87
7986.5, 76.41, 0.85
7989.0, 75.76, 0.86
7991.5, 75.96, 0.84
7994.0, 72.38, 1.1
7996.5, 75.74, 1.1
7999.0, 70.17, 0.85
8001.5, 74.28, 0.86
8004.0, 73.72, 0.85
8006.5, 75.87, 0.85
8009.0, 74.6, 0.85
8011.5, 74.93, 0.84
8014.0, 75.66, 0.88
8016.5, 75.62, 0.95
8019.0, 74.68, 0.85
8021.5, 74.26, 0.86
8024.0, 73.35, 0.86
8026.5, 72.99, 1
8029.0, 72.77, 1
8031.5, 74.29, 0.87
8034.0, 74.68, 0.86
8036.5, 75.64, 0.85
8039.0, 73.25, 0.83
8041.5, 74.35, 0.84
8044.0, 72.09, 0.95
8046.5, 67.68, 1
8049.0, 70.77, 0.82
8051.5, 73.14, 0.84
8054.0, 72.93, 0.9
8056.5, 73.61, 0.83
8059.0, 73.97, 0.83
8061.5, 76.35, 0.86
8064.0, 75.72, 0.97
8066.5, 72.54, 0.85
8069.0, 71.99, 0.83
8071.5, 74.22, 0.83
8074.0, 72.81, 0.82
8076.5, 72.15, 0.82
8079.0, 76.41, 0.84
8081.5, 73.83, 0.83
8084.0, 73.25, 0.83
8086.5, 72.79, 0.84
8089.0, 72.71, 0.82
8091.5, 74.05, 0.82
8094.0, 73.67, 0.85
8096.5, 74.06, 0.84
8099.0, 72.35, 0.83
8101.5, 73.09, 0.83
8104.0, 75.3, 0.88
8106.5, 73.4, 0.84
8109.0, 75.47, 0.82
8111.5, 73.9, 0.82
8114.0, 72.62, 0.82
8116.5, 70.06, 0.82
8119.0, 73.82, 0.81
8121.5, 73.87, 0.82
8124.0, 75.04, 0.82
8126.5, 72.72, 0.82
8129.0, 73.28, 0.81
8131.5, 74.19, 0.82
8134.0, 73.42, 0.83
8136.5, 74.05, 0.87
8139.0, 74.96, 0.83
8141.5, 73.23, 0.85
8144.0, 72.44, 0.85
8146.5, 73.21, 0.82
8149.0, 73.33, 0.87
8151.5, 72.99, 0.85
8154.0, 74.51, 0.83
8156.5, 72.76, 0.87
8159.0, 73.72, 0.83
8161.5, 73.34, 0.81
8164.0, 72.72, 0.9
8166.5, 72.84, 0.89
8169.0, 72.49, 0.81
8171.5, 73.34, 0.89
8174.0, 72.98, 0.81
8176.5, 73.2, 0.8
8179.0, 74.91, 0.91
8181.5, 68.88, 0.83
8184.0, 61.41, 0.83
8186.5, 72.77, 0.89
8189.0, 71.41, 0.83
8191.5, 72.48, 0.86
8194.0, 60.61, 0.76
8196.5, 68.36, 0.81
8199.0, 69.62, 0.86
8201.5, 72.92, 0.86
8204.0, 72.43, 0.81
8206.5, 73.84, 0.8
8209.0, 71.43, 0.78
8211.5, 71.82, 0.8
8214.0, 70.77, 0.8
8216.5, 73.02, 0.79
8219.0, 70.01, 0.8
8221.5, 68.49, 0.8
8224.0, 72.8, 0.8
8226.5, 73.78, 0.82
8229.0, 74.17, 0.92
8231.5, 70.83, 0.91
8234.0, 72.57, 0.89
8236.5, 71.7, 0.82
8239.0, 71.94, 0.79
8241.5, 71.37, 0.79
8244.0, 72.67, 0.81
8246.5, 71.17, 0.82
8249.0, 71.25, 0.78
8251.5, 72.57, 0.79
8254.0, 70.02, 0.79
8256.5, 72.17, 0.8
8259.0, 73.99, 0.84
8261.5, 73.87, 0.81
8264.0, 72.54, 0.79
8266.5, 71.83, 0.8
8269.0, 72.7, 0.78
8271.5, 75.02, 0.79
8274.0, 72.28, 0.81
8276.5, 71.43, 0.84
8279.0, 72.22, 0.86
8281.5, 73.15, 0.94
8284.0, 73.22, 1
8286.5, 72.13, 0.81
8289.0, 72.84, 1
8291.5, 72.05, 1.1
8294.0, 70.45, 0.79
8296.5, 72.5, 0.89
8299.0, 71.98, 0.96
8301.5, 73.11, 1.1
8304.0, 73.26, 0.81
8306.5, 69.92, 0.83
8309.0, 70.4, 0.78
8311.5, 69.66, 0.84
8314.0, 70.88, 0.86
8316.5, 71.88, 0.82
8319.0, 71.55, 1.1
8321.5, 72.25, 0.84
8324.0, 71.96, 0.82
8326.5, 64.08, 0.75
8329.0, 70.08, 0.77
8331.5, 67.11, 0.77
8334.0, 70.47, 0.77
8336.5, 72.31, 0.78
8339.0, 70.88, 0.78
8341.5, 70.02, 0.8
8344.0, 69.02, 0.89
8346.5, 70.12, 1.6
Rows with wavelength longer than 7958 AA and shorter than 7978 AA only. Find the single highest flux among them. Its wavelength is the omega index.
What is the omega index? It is 7964.0 AA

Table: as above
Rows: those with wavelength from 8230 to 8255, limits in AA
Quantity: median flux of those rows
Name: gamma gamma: 71.5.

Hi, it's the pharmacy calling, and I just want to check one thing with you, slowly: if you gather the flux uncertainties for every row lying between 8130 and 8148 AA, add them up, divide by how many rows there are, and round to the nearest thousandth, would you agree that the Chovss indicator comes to 0.839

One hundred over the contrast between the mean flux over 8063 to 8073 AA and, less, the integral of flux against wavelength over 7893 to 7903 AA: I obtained -0.149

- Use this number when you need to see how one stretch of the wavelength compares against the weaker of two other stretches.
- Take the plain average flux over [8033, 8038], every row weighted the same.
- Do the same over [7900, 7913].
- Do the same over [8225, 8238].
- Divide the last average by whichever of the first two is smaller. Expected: 0.98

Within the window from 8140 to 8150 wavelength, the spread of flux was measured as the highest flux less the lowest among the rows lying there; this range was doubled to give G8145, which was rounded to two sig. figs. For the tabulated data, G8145 1.8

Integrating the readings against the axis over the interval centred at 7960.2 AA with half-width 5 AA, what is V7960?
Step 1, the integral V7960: 749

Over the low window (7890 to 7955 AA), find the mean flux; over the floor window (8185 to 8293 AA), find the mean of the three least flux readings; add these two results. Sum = 140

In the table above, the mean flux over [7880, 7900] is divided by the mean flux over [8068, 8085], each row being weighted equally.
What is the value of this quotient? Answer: 1.01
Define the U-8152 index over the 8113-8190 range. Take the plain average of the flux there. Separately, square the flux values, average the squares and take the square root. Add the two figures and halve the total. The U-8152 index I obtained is 72.7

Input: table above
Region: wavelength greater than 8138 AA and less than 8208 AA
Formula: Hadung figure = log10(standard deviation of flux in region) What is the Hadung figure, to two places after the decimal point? 0.53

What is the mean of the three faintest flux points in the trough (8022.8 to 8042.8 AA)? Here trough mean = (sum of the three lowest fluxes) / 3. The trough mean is 73.0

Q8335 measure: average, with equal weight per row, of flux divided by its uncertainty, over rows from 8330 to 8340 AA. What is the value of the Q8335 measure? 90.6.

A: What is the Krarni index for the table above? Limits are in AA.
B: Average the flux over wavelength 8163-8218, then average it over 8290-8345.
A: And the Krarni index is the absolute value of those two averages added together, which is 142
